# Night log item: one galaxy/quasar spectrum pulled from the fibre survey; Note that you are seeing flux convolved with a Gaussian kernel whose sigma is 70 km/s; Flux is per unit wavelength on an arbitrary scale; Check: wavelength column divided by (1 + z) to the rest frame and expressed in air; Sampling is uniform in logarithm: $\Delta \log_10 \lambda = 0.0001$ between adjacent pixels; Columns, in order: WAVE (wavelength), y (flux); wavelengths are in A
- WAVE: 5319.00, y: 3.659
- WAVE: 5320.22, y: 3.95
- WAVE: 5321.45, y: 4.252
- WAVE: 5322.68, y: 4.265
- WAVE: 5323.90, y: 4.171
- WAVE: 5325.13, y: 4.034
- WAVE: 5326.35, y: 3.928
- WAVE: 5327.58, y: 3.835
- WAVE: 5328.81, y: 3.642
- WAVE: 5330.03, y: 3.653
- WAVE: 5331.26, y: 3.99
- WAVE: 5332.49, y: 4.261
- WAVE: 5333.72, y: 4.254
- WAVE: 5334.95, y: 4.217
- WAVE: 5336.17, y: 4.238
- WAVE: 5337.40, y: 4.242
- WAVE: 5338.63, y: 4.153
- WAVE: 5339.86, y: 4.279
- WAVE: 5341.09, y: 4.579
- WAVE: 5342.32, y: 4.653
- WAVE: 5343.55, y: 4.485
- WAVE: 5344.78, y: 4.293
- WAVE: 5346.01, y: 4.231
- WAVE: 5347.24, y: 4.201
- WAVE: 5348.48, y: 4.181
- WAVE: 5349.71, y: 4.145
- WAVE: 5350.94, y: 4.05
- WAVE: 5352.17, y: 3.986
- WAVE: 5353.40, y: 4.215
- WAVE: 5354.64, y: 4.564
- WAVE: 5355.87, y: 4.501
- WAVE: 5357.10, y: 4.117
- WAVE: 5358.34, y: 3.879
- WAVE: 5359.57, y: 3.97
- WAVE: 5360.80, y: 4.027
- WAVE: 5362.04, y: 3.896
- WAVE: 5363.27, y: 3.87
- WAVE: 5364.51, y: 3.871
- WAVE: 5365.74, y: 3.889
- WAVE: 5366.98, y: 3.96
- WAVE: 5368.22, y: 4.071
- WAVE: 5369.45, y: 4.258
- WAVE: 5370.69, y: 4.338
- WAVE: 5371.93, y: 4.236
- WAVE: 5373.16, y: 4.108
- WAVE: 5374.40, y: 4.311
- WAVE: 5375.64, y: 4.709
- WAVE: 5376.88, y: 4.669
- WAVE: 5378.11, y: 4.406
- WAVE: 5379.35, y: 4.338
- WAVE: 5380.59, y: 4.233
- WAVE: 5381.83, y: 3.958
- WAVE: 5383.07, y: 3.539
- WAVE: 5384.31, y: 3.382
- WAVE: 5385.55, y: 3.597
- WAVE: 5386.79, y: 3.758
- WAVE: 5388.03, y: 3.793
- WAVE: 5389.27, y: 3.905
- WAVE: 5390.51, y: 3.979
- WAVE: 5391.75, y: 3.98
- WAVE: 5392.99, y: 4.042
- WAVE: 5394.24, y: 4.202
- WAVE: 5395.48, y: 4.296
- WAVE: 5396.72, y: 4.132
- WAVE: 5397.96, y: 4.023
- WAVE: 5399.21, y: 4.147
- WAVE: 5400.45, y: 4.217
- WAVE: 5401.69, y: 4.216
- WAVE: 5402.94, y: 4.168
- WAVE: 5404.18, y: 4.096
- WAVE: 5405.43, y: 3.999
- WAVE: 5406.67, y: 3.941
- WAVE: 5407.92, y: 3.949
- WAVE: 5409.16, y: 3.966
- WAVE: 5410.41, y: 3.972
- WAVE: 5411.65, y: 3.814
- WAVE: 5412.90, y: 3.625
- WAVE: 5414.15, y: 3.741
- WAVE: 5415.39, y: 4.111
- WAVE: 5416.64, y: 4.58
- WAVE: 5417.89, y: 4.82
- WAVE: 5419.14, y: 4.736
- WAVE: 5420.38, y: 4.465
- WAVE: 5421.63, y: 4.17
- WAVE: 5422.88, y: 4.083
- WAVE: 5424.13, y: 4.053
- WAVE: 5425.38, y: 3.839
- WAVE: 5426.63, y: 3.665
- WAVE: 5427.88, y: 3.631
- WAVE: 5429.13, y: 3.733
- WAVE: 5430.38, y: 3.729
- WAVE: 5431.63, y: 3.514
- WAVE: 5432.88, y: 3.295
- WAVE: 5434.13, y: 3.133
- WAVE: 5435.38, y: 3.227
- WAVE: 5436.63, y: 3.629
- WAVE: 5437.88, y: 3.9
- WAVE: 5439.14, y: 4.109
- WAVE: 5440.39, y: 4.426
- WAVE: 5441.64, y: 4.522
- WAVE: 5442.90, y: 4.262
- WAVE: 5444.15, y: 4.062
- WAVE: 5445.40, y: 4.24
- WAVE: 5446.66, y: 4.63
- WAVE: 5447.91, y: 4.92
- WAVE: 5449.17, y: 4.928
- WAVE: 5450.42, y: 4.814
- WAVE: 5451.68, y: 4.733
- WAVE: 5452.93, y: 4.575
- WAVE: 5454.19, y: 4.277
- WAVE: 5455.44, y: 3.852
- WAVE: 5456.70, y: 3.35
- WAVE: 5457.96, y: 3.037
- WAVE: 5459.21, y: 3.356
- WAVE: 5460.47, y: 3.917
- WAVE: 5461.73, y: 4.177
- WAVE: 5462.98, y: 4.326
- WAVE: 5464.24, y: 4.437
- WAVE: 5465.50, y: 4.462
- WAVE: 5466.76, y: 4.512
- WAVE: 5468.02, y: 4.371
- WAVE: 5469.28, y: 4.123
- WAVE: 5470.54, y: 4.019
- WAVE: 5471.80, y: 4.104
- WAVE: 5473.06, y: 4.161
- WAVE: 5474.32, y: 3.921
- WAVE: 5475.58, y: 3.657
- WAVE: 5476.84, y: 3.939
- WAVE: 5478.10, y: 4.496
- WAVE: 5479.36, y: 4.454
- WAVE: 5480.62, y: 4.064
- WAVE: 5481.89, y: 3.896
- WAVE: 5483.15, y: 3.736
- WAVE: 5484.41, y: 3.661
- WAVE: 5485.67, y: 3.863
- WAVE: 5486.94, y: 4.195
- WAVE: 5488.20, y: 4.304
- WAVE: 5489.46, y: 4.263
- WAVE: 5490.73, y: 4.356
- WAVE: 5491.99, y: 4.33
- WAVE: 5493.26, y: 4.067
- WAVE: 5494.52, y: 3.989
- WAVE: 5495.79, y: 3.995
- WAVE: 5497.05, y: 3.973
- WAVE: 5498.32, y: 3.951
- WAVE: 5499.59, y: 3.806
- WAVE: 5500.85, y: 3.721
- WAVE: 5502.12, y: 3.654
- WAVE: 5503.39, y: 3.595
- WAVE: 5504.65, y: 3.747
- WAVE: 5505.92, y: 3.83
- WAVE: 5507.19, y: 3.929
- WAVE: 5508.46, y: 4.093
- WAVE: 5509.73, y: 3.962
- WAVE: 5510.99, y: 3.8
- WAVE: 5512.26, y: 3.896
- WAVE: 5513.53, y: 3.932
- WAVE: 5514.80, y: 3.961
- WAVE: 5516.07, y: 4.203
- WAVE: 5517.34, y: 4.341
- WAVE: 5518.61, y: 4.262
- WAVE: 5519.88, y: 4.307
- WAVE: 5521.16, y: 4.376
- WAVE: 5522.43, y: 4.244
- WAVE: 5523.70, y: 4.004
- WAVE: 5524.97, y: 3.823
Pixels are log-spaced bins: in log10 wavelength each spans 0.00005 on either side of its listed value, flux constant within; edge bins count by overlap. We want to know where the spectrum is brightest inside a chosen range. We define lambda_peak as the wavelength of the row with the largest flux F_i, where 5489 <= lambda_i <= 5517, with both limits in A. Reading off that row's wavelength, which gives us 5490.73 A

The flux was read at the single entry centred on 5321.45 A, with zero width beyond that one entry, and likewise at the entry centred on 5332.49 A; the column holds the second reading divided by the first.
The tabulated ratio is 1.00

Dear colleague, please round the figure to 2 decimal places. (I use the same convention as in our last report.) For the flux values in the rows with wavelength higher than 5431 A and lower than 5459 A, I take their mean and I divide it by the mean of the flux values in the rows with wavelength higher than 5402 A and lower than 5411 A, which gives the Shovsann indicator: 1.01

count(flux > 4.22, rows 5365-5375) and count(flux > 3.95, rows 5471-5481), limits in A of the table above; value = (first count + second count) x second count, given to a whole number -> 45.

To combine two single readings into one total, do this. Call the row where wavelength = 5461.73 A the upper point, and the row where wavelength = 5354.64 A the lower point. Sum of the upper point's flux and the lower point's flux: 8.74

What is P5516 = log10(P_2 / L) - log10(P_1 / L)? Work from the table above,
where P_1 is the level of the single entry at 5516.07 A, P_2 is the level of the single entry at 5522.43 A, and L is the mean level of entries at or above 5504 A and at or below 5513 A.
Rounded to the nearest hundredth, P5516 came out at 0.00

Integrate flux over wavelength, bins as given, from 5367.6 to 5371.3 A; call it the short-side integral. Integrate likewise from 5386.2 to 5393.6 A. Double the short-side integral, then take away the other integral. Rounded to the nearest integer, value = 2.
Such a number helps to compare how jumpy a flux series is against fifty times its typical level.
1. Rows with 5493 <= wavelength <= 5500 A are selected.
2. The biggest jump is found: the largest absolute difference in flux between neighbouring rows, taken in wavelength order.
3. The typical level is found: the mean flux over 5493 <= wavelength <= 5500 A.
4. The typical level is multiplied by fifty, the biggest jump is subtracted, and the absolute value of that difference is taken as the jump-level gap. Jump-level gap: 198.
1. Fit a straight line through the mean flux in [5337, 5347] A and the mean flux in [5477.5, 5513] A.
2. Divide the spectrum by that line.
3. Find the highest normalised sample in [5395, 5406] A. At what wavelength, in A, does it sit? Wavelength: 5395.48 A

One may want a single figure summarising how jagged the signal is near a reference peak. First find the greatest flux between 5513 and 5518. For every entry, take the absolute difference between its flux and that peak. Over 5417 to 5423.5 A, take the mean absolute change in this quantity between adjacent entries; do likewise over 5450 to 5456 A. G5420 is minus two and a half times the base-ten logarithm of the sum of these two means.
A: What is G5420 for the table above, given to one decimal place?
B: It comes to 1.2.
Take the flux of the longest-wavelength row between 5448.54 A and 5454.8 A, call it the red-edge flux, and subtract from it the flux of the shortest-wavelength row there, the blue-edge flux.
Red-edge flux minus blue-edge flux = -0.65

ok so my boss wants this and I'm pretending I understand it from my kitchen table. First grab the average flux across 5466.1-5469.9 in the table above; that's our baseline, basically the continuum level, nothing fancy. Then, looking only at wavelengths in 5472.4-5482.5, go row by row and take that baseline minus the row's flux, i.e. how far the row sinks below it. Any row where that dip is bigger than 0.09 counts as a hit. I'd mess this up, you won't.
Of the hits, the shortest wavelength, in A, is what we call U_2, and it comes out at 5473.06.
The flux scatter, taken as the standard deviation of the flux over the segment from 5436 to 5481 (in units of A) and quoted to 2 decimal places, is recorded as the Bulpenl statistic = 0.43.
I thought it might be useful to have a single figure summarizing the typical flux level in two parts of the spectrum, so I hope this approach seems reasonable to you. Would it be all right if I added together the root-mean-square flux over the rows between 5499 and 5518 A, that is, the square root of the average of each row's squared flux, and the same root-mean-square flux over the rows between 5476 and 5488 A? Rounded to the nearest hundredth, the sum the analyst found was 7.95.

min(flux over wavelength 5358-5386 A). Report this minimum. 3.382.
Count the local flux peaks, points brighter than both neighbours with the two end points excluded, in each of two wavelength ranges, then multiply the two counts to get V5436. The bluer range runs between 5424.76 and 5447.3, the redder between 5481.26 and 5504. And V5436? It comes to 6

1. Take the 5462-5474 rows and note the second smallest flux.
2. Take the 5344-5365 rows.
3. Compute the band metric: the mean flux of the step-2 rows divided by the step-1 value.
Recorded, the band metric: 1.00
